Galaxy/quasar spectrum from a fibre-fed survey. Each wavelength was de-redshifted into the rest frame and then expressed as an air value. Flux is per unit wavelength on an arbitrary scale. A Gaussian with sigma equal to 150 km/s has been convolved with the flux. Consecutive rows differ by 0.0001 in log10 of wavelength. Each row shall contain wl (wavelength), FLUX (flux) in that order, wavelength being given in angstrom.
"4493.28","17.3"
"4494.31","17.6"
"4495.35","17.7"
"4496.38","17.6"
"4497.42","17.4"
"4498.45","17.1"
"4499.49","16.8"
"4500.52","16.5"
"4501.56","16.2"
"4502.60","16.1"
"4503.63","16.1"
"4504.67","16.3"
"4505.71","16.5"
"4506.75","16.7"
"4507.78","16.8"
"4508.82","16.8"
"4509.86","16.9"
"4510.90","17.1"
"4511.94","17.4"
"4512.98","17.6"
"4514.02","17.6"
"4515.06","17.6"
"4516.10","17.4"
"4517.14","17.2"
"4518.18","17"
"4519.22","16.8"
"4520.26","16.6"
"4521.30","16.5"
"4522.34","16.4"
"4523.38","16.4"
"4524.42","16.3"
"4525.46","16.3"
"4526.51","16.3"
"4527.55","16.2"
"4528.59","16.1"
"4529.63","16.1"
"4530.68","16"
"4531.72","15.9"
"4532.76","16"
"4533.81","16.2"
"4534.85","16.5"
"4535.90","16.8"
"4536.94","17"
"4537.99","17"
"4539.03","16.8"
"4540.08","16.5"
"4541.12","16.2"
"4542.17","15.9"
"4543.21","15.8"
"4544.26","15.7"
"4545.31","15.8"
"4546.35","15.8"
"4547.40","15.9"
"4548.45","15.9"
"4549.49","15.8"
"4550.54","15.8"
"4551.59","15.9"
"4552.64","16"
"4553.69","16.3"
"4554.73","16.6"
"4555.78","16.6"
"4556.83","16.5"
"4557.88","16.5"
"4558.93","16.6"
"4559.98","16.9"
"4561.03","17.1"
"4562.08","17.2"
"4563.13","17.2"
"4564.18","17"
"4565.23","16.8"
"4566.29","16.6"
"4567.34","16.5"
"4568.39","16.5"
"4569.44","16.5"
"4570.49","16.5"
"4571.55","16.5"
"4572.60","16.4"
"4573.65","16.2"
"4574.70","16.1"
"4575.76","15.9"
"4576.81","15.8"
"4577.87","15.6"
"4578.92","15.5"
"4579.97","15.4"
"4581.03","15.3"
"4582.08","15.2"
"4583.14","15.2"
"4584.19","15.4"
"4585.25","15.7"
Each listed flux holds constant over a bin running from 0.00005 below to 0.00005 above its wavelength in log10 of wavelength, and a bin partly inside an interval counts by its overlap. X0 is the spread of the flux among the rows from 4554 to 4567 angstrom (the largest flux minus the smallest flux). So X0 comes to 0.70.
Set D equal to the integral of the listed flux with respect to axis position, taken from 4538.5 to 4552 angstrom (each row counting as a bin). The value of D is 216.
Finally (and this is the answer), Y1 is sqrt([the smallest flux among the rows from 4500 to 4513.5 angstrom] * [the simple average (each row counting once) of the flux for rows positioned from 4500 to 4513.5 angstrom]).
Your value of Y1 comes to 16.4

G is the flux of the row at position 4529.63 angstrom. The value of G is 16.1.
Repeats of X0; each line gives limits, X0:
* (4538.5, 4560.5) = 1.20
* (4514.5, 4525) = 1.30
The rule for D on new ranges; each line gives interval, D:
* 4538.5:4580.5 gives 684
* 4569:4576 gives 114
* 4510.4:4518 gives 132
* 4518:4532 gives 229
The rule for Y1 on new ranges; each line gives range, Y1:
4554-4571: 16.6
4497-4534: 16.3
